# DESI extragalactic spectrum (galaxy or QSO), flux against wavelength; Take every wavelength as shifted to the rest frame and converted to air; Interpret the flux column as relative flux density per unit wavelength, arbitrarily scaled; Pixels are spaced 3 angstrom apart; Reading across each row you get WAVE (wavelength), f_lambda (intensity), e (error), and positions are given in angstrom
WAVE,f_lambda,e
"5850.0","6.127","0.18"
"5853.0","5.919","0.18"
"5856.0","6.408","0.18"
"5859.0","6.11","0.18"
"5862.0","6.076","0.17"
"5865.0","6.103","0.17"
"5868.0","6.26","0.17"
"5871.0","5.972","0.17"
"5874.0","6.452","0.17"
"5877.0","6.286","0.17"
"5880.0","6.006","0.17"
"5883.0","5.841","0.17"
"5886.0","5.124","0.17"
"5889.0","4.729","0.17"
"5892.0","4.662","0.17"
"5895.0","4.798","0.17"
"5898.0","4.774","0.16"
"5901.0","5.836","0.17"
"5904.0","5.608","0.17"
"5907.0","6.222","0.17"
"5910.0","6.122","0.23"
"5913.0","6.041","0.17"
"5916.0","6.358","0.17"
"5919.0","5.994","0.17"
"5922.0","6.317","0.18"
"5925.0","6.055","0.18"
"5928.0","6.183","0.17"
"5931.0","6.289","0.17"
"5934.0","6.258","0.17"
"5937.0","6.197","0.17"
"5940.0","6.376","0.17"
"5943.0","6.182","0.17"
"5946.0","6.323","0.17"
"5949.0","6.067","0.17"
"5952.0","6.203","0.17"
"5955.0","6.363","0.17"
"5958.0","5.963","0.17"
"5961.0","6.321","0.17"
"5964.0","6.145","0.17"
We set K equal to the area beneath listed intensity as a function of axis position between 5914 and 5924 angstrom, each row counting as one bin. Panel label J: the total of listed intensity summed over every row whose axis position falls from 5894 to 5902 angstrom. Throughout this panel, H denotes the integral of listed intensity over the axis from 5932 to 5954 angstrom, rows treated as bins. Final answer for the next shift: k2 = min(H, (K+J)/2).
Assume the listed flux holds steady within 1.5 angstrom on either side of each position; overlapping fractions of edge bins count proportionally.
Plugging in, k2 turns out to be 39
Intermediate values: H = 137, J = 15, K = 62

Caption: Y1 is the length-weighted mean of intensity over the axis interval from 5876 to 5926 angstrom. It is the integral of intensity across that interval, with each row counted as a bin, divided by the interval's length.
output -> 5.683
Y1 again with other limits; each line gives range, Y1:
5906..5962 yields 6.201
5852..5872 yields 6.130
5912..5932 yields 6.177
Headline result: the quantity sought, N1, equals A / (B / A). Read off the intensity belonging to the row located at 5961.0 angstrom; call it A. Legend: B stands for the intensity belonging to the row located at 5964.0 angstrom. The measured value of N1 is 6.50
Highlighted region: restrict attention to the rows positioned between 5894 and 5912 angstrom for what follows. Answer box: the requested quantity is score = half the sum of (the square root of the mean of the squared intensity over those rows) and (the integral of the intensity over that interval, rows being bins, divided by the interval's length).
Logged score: 5.59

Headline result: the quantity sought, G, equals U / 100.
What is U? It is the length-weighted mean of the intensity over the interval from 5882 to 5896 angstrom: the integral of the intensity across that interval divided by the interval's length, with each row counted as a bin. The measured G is 0.0501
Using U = 5.01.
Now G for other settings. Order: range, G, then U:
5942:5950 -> 0.0620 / 6.20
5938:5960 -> 0.0621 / 6.21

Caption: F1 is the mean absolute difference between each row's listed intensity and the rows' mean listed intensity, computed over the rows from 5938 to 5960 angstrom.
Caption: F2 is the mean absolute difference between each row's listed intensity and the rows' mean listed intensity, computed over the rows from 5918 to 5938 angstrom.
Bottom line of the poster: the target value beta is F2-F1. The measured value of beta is -0.03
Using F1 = 0.12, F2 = 0.09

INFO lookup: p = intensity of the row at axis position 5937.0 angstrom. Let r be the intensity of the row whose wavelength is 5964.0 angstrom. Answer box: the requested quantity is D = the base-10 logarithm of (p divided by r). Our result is 0.004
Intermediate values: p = 6.197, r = 6.145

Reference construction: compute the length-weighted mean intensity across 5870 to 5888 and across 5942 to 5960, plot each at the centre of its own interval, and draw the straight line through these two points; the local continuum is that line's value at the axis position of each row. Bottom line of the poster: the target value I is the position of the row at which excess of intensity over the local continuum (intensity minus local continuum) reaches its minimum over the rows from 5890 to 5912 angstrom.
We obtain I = 5892.0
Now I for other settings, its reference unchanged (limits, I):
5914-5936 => 5919.0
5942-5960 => 5958.0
